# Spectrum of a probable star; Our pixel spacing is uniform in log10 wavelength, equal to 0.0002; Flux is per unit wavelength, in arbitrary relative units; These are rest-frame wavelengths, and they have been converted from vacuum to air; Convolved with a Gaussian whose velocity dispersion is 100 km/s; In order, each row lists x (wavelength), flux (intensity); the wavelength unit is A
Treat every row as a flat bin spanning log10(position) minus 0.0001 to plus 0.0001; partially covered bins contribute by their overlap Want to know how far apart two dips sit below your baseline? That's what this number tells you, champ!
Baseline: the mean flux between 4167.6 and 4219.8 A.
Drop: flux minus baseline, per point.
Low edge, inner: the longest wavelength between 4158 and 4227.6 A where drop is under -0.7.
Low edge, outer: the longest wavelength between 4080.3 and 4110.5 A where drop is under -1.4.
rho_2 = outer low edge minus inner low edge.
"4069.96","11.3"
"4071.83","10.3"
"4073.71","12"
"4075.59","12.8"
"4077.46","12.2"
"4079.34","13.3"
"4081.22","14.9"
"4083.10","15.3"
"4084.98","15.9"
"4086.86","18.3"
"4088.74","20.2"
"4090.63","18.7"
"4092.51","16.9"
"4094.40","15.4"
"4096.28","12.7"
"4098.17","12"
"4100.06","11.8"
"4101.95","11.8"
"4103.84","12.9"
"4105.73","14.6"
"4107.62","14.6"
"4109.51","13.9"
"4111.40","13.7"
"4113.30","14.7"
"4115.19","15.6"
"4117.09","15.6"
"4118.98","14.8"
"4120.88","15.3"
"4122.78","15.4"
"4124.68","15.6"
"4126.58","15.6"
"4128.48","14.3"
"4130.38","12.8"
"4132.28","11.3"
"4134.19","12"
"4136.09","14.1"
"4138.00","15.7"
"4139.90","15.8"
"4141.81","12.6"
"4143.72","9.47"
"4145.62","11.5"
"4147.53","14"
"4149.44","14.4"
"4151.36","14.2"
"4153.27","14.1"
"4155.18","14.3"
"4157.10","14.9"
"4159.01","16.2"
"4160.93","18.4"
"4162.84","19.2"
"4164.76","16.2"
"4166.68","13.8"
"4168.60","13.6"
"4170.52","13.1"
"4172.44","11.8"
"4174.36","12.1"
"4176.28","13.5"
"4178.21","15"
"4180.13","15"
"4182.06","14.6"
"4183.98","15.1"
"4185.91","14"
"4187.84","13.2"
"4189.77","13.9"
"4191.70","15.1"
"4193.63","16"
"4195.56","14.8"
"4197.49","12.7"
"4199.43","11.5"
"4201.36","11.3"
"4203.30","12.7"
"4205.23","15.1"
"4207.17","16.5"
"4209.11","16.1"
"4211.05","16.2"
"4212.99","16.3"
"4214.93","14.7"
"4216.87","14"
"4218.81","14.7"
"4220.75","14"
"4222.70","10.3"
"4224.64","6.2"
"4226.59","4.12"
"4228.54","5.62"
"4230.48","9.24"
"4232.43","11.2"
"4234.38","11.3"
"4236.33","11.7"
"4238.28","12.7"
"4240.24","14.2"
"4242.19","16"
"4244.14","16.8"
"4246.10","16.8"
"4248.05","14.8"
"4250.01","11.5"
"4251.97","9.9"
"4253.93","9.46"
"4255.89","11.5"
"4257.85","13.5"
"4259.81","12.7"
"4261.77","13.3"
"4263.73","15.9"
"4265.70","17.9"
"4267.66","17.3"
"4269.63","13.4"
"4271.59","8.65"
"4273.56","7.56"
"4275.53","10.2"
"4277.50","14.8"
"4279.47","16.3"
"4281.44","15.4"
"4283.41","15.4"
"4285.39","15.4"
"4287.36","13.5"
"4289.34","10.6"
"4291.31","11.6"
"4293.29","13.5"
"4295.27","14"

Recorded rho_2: -124.6 A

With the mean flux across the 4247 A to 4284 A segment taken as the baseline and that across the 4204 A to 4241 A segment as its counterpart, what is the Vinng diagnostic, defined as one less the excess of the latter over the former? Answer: 1.8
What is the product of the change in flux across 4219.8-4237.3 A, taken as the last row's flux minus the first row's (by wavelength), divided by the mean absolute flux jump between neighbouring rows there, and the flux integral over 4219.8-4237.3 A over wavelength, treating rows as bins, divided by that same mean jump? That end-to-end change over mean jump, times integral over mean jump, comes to -79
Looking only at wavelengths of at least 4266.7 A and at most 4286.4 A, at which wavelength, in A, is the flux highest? 4267.66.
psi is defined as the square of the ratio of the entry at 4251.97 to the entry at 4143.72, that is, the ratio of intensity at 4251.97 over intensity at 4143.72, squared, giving 1.1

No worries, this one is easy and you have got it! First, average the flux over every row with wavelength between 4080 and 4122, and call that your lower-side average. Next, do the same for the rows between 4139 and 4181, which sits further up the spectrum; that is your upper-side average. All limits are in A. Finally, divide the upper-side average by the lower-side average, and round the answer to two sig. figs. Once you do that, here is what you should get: 0.95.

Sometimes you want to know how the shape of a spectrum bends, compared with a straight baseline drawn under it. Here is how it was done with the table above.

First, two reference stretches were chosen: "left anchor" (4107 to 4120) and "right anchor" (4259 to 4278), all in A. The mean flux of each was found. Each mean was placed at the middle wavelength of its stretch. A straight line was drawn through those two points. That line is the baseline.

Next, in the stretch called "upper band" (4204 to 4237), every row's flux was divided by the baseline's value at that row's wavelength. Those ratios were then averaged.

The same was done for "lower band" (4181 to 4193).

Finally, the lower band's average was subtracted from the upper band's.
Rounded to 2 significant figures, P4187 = -0.13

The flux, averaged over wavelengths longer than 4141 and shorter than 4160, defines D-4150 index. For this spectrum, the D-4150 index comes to 13.6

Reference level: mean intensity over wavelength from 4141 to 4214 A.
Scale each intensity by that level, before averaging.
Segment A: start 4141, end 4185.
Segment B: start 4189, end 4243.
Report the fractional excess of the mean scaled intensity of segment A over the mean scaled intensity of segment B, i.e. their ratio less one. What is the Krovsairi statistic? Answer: 0.11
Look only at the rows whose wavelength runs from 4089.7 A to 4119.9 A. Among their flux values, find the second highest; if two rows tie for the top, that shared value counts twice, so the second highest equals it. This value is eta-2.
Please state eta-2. 16.9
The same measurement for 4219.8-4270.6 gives 17.3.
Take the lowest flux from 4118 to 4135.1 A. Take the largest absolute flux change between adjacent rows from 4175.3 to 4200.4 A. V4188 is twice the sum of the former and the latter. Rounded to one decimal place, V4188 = 26.8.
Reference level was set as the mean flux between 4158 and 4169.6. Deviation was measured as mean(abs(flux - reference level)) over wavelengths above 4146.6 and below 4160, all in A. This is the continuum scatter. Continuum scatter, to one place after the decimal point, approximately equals 1.6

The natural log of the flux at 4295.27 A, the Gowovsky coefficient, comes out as 2.64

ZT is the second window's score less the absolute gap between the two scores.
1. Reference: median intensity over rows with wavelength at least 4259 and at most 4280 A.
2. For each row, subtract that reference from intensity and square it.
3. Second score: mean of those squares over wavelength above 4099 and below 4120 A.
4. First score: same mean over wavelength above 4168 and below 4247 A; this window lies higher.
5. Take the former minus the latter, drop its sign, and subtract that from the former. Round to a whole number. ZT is -4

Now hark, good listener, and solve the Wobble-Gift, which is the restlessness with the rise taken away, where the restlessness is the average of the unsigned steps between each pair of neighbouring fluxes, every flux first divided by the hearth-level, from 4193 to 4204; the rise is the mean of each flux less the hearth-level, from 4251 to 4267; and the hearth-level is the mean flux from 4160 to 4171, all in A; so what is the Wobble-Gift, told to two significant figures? 2.8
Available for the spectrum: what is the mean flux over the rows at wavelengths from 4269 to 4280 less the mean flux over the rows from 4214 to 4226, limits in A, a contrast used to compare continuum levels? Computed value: -0.5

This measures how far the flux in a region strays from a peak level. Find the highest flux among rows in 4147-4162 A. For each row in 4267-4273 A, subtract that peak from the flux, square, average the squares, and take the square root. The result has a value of 6.4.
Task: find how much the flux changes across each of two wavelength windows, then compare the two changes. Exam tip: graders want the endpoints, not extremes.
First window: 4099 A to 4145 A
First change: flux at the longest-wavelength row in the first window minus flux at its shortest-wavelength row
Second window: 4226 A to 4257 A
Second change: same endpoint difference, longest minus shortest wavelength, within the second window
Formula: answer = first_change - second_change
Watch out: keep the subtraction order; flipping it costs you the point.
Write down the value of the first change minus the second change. -10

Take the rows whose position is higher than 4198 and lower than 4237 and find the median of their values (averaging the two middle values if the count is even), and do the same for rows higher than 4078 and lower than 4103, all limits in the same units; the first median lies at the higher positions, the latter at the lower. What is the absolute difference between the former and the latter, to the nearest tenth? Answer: 3.1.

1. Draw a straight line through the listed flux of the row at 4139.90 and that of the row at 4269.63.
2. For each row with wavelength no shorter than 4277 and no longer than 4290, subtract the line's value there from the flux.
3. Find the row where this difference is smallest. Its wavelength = 4289.34 A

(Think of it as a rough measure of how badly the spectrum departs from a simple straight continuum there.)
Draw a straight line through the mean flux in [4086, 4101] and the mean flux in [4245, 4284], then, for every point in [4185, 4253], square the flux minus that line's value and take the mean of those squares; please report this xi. 10.4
